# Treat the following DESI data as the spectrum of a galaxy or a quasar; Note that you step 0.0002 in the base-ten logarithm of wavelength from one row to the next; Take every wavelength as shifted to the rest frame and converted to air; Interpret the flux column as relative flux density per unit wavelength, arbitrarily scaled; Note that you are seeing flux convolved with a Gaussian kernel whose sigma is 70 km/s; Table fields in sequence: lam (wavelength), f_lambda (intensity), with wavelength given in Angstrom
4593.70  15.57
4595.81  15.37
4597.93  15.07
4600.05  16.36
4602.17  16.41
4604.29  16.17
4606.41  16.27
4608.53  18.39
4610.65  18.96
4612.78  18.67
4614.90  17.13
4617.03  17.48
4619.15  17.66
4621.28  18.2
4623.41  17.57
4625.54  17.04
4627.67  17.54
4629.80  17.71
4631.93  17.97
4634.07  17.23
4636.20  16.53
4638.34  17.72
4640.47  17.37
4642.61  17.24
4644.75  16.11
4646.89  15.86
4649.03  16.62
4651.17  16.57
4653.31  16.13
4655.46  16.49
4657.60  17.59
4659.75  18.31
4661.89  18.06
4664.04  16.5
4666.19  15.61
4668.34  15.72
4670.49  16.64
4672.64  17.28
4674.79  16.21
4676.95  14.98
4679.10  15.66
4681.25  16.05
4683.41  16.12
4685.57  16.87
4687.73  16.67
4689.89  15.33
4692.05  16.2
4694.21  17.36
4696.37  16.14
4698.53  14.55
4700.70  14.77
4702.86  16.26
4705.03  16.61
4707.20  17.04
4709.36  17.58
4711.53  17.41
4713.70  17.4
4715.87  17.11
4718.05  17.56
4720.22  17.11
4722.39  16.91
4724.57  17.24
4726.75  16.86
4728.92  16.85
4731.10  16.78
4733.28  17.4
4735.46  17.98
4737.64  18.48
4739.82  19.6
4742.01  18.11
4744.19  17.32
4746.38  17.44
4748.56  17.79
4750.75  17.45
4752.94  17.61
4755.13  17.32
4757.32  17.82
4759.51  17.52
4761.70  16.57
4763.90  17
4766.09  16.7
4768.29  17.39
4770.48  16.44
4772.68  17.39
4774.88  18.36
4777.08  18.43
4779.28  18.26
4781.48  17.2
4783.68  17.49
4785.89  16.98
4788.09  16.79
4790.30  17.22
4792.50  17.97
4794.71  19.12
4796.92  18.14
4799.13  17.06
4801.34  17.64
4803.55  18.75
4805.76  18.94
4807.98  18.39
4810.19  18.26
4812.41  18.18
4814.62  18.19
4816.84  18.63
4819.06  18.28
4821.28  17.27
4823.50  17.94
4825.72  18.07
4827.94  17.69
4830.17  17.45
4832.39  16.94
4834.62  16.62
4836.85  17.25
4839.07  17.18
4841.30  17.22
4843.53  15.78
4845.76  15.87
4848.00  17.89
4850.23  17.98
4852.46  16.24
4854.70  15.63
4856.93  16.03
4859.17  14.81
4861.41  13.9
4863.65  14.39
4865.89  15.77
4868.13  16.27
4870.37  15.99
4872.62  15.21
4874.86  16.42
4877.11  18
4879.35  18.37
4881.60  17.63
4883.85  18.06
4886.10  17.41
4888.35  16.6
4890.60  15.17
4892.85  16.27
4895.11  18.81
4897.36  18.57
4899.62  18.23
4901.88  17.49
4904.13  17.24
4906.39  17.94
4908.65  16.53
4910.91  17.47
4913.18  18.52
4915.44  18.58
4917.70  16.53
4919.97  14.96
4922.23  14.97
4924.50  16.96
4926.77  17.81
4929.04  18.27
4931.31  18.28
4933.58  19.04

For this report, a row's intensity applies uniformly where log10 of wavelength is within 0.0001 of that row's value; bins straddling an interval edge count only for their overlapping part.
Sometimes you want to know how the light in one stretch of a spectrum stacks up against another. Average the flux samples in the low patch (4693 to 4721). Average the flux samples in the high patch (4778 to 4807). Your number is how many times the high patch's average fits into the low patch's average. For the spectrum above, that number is 0.94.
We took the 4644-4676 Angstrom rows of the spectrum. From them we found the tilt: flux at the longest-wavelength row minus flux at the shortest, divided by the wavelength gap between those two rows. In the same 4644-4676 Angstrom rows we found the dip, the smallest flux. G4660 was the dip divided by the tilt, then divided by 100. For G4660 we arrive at 47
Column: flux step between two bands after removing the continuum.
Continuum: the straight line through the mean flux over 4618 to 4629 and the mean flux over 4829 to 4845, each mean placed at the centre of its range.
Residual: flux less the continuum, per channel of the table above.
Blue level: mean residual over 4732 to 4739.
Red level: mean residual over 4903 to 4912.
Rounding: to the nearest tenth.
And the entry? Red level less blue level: -0.1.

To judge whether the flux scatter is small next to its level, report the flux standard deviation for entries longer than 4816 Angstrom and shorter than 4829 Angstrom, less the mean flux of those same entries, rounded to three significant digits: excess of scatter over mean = -17.5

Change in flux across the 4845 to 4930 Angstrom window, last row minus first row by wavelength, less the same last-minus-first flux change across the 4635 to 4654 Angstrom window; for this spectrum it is 2.8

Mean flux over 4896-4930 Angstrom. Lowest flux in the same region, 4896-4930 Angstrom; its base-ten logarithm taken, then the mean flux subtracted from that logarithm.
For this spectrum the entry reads -16.2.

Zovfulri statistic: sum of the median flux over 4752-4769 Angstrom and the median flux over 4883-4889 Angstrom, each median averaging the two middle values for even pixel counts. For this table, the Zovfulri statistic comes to 34.8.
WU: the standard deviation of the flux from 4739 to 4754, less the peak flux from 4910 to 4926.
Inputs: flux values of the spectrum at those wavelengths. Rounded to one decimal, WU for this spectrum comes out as -17.8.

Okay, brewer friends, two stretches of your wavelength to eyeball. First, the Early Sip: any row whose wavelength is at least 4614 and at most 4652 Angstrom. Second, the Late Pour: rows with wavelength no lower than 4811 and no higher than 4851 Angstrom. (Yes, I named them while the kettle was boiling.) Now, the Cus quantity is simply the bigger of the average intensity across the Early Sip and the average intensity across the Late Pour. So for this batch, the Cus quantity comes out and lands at 17.5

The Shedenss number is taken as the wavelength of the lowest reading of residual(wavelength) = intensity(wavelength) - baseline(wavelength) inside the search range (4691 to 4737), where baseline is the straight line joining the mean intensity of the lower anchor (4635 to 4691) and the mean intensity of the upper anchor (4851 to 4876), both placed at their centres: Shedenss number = 4698.53 Angstrom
